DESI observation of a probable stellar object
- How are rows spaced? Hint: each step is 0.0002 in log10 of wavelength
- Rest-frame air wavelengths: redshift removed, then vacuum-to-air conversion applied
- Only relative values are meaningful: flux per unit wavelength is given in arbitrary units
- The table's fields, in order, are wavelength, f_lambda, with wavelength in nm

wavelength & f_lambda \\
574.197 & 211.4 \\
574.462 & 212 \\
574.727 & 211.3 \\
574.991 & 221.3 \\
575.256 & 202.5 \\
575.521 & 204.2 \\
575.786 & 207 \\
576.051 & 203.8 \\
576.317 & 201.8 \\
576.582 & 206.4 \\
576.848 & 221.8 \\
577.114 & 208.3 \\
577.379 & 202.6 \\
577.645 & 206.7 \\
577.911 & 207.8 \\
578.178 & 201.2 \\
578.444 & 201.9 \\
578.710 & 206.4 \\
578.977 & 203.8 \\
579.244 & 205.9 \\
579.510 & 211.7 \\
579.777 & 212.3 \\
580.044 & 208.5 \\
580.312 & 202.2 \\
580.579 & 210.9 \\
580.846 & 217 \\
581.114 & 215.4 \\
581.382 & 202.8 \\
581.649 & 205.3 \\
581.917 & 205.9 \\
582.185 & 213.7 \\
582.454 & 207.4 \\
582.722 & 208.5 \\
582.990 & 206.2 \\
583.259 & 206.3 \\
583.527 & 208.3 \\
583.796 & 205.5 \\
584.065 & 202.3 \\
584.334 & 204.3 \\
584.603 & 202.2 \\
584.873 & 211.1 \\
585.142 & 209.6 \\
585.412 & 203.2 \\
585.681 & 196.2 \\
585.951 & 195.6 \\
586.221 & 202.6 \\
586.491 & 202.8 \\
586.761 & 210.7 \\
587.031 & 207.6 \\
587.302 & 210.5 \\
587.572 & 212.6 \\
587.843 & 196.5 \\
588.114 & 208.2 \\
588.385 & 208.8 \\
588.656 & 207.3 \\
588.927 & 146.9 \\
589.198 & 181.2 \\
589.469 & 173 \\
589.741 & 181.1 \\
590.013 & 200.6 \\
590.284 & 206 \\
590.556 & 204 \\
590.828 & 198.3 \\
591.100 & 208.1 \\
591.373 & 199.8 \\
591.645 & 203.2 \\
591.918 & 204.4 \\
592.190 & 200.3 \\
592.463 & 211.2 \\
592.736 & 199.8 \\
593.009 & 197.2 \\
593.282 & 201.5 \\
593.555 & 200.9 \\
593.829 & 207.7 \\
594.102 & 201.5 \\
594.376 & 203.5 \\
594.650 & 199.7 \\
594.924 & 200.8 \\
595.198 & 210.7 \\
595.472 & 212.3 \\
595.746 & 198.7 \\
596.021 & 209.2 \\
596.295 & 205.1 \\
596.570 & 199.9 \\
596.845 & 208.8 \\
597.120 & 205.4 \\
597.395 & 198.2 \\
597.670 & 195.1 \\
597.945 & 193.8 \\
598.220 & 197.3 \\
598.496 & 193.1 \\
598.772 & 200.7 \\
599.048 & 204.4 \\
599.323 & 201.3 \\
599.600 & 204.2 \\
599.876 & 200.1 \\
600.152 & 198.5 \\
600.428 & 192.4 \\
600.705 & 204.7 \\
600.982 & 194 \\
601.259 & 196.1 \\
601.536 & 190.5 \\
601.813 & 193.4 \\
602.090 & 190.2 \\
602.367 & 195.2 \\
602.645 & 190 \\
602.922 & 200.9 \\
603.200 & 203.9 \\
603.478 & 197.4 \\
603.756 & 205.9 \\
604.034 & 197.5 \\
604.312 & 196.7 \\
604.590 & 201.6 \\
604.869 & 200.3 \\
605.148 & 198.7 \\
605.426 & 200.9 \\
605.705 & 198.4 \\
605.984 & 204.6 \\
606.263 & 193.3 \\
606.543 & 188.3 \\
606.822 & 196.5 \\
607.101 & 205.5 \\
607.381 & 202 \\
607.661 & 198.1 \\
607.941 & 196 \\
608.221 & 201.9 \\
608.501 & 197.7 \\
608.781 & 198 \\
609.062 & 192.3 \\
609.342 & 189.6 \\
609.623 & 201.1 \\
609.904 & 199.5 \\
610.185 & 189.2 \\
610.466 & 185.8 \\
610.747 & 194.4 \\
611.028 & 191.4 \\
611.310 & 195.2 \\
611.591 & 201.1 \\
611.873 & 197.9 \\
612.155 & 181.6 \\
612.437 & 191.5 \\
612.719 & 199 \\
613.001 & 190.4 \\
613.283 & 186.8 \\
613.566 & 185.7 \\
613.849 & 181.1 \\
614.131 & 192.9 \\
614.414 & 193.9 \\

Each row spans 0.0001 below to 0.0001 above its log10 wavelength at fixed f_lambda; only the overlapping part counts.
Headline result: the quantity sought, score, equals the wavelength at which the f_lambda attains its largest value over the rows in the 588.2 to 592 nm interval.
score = 588.385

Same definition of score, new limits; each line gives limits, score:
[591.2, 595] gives 592.463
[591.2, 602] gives 595.472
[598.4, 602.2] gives 600.705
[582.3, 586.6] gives 584.873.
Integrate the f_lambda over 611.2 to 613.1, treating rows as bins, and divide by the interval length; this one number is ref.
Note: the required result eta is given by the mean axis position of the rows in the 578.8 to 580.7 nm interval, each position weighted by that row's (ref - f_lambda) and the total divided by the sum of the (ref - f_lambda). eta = 579.81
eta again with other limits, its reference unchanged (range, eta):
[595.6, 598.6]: 596.62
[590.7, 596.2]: 593.62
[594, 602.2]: 596.77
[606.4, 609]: 607.87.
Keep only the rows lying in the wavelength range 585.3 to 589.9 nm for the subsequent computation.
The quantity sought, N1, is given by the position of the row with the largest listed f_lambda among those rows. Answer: 587.572 nm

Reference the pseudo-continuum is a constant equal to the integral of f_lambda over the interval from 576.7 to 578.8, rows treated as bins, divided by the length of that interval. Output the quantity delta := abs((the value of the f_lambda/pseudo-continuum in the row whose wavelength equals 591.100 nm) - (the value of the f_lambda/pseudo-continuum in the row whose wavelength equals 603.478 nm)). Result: 0.052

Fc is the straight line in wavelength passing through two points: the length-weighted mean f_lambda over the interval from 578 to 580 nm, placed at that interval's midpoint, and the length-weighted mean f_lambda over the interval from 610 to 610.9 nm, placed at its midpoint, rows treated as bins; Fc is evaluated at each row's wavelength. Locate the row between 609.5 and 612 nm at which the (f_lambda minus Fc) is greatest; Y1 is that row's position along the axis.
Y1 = 611.591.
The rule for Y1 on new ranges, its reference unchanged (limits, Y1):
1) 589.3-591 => 590.284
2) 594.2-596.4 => 595.472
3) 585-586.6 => 585.142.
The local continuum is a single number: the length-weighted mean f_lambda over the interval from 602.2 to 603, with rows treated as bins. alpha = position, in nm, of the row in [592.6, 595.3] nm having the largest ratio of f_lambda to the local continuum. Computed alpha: 595.198 nm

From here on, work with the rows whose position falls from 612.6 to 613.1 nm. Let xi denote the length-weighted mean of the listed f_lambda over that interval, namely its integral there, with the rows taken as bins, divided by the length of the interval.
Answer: 195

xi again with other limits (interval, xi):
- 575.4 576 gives 205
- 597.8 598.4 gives 195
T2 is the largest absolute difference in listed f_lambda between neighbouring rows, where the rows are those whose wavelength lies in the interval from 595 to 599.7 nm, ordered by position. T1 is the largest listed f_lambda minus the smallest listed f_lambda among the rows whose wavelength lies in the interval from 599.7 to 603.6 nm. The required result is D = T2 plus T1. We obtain 28.3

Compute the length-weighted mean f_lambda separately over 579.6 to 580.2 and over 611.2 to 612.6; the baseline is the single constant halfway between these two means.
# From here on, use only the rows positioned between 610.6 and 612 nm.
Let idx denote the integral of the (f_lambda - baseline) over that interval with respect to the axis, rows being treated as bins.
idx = -8.1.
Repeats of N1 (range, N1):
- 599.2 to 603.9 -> 603.756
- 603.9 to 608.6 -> 607.101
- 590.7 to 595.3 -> 592.463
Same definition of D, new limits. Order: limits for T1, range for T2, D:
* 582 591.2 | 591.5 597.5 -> 80.4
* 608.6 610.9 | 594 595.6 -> 25.2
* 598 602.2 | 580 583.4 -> 27.1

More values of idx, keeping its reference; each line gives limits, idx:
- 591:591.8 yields 1.4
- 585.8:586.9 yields 1.2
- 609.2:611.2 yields -17.4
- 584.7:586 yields 2.4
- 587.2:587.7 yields 4.9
